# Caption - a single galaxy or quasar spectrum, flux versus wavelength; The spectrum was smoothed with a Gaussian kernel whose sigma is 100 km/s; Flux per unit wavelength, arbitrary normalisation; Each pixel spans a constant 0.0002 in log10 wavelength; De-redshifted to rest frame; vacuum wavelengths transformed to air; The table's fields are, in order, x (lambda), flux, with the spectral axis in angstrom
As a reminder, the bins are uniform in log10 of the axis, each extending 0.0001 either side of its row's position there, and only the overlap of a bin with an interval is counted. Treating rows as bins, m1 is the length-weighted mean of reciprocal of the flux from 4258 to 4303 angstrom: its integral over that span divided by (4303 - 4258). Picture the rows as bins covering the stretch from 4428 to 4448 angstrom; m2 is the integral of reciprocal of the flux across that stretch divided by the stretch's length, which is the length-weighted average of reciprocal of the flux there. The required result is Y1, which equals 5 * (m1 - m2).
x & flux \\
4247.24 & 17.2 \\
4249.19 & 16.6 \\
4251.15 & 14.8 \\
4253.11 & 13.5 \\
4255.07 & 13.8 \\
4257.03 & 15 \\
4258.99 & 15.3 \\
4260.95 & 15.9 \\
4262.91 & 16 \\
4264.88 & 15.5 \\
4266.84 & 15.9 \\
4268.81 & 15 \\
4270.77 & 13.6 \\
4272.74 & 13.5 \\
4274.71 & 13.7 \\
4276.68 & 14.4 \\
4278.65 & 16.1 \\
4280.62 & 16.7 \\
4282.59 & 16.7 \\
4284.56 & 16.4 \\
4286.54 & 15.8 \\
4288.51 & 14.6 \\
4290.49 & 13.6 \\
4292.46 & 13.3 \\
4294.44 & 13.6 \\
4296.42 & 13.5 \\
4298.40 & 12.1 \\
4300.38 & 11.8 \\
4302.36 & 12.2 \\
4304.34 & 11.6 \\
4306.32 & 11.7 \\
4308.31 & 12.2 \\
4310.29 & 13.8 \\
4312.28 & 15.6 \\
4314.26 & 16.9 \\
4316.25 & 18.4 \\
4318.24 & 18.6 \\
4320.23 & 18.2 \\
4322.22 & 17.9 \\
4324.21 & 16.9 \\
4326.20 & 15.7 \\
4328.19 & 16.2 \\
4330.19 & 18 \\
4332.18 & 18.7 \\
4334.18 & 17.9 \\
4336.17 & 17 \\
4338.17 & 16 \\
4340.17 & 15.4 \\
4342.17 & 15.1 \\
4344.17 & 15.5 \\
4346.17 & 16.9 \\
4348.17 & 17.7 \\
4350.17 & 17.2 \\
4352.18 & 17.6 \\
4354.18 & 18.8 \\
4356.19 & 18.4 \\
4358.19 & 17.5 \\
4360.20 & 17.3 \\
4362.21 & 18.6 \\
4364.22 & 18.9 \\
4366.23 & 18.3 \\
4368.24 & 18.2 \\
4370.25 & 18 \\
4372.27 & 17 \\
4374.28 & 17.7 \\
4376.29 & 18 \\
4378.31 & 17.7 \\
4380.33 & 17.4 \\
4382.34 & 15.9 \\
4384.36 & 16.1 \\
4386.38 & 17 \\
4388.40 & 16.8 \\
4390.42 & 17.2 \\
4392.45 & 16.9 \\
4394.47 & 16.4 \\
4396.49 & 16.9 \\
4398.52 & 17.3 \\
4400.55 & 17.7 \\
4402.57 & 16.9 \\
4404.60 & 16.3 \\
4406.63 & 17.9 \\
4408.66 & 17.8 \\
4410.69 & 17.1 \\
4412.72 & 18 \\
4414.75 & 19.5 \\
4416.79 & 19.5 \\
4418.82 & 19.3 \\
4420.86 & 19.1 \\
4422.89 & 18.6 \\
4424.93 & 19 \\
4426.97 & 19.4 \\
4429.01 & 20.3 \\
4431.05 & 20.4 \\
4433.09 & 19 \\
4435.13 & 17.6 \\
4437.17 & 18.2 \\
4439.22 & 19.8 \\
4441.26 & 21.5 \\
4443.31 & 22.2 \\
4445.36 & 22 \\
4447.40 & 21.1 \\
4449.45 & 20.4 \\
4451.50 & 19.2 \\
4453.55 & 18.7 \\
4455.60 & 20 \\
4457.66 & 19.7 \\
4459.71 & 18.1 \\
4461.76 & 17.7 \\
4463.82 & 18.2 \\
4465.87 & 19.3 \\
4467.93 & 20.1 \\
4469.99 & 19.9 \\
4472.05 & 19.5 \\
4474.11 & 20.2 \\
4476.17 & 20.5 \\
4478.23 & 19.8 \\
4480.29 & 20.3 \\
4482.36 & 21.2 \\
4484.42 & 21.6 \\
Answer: 0.10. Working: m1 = 0.0693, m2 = 0.0498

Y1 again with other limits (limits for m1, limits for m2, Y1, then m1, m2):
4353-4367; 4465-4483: 0.03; 0.0549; 0.0498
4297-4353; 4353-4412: 0.04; 0.0649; 0.0574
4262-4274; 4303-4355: 0.03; 0.0675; 0.0624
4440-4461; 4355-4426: -0.03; 0.0496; 0.0566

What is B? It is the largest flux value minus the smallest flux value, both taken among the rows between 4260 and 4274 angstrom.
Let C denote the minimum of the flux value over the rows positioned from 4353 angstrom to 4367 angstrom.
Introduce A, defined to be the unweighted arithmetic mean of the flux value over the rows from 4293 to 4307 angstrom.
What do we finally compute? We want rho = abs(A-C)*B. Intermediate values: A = 12.4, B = 2.50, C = 17.3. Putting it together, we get 12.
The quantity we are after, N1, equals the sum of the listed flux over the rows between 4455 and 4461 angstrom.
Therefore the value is 58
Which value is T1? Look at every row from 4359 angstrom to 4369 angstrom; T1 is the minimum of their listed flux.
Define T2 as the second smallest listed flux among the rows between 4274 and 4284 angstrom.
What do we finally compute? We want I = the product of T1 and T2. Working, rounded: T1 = 17.3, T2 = 14.4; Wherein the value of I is 249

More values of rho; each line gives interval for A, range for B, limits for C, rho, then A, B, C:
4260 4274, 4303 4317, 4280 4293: 12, 15.1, 6.80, 13.3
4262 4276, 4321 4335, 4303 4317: 9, 14.7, 3.00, 11.6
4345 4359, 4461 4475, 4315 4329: 5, 17.7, 2.50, 15.7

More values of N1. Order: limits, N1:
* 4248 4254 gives 45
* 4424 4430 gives 59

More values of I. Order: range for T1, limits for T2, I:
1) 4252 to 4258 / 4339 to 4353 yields 208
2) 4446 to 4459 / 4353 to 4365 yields 327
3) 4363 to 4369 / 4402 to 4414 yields 308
